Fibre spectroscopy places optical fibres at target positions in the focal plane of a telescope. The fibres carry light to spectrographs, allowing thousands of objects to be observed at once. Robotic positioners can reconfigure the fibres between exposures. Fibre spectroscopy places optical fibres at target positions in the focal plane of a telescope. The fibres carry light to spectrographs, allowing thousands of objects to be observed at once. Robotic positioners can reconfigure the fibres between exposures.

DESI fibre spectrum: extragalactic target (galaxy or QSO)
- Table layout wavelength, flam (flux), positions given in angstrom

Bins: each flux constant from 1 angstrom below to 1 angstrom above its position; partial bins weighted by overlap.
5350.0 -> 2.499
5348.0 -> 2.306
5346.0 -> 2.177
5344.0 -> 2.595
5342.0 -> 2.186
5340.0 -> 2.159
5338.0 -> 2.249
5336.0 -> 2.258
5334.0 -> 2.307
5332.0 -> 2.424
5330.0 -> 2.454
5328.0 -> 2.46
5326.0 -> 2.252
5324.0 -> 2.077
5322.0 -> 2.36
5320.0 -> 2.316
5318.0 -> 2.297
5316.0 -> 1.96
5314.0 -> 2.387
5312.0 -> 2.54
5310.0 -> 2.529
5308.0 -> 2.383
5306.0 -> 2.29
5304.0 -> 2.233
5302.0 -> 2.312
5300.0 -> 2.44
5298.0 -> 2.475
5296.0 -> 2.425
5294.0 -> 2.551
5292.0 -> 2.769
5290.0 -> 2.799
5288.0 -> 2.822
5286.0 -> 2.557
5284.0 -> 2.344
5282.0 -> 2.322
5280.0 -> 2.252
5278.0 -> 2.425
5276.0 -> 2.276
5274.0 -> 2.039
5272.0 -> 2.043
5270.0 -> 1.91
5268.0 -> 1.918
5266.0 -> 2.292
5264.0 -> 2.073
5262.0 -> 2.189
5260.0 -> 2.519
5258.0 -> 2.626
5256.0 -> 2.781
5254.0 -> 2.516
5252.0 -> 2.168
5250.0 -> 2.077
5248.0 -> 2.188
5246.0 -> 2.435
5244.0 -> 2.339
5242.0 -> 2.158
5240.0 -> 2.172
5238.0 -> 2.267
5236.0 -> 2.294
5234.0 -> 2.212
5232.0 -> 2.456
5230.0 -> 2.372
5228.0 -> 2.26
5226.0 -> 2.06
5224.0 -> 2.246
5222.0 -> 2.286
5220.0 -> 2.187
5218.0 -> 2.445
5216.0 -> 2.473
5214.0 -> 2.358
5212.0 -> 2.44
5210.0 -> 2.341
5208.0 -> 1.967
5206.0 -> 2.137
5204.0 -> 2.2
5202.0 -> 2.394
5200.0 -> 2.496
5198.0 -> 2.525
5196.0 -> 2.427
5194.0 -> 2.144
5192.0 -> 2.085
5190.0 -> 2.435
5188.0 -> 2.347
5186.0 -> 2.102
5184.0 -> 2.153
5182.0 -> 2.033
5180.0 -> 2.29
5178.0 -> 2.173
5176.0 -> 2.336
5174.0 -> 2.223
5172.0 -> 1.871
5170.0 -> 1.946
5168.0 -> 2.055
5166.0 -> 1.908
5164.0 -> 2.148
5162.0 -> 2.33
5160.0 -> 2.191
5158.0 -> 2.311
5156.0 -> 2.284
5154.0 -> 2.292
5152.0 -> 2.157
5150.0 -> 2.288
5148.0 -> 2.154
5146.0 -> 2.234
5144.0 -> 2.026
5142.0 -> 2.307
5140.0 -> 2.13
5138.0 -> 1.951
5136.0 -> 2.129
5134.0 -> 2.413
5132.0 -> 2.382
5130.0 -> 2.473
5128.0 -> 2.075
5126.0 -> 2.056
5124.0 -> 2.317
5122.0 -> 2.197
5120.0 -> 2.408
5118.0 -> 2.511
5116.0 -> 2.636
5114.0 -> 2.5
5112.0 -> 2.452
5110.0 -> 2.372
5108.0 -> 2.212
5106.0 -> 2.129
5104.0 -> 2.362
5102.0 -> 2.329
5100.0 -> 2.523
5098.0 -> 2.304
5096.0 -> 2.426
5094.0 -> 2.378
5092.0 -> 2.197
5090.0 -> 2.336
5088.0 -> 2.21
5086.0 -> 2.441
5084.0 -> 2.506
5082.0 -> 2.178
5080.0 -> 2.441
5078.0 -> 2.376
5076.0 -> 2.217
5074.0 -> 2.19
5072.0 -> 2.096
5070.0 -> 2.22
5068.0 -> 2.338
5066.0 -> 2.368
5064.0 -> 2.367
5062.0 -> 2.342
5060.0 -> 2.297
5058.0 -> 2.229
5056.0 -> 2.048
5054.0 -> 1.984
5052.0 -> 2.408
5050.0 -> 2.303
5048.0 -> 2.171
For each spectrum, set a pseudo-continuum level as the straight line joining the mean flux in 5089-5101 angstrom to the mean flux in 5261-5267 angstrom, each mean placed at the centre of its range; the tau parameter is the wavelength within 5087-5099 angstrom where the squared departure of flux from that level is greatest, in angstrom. 5092.0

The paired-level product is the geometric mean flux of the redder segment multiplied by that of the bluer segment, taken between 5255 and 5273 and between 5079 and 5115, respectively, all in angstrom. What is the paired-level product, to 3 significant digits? 5.26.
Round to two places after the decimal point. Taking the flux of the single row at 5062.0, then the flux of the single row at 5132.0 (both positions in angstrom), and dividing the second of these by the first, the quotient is 1.02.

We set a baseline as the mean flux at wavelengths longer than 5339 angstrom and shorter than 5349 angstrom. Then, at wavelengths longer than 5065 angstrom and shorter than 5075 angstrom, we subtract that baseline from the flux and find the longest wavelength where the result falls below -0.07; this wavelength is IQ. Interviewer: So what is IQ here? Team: 5074.0 angstrom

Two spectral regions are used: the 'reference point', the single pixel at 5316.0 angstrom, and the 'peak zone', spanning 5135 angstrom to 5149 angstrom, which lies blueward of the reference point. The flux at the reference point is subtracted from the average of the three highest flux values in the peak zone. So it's 0.27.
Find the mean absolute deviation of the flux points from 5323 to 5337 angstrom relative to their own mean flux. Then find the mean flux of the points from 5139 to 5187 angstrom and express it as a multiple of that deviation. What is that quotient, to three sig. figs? 19.9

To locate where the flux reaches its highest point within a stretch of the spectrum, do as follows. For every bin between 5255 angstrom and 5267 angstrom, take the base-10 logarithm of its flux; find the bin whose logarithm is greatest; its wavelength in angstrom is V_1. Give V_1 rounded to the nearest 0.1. 5256.0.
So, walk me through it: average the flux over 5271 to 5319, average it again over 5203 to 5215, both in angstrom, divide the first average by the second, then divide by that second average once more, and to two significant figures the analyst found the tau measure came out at 0.48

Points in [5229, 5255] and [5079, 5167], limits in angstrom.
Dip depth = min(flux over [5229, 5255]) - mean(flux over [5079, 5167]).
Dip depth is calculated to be -0.21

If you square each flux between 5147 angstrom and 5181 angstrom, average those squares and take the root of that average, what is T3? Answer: 2.18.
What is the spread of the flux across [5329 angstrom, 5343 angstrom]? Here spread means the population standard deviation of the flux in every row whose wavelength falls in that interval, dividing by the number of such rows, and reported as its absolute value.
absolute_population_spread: 0.10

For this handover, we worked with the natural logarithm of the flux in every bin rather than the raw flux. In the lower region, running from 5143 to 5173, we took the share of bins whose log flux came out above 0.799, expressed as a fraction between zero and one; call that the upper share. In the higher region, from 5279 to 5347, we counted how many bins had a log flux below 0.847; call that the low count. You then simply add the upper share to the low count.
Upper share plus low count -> 16.4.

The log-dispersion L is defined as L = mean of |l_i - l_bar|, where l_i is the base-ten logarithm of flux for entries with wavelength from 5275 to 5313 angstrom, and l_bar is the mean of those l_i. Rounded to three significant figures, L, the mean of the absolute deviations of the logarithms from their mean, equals 0.0249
